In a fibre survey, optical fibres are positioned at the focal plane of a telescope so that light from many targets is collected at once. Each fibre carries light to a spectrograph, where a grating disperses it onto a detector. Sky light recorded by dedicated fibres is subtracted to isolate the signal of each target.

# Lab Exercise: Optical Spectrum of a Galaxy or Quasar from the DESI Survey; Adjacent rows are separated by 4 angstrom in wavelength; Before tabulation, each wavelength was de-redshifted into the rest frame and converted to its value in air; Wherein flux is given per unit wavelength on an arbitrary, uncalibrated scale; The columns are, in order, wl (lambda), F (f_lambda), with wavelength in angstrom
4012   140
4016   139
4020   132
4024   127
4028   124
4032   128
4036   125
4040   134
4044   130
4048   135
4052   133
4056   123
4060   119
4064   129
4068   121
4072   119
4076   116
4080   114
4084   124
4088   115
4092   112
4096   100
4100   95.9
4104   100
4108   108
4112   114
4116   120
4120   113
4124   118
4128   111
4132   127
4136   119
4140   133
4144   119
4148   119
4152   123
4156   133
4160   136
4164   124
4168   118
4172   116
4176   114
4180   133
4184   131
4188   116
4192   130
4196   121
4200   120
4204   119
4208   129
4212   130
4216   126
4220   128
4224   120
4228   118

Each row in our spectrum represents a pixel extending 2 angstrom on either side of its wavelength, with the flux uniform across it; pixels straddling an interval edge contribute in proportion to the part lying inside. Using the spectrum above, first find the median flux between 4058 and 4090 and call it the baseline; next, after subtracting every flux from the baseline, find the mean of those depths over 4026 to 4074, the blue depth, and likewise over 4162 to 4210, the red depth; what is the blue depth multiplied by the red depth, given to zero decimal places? 27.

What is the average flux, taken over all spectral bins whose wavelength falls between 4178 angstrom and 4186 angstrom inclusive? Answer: 132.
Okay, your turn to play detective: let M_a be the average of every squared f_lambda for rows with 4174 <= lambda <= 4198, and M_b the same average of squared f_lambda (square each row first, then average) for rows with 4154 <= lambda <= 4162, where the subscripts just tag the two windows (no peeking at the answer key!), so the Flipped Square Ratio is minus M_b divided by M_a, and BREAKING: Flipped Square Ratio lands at -1.17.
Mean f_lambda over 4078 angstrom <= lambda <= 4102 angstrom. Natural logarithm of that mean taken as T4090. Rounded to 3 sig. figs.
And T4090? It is 4.70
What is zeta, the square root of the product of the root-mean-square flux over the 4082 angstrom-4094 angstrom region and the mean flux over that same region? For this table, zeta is 117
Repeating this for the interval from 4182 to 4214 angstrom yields 125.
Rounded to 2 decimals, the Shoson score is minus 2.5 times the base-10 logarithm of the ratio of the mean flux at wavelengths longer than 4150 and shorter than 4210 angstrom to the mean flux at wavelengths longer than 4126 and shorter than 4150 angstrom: -0.03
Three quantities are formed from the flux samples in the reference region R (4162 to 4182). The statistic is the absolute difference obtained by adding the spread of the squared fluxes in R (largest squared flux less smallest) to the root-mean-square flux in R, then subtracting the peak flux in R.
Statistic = 4681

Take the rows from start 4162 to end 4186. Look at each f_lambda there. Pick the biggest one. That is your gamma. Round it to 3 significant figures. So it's 133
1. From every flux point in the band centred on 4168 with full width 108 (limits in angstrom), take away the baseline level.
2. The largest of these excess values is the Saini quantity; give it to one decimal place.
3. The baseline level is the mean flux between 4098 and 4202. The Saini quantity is 16.3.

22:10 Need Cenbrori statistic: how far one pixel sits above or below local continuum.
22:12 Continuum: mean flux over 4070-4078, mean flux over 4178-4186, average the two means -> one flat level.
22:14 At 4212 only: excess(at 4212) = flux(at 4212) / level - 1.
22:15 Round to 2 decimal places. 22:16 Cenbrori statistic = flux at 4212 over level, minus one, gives 0.04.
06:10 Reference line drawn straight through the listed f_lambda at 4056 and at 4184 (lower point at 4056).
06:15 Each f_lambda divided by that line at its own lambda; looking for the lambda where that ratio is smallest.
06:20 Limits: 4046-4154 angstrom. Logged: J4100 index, 4100 angstrom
